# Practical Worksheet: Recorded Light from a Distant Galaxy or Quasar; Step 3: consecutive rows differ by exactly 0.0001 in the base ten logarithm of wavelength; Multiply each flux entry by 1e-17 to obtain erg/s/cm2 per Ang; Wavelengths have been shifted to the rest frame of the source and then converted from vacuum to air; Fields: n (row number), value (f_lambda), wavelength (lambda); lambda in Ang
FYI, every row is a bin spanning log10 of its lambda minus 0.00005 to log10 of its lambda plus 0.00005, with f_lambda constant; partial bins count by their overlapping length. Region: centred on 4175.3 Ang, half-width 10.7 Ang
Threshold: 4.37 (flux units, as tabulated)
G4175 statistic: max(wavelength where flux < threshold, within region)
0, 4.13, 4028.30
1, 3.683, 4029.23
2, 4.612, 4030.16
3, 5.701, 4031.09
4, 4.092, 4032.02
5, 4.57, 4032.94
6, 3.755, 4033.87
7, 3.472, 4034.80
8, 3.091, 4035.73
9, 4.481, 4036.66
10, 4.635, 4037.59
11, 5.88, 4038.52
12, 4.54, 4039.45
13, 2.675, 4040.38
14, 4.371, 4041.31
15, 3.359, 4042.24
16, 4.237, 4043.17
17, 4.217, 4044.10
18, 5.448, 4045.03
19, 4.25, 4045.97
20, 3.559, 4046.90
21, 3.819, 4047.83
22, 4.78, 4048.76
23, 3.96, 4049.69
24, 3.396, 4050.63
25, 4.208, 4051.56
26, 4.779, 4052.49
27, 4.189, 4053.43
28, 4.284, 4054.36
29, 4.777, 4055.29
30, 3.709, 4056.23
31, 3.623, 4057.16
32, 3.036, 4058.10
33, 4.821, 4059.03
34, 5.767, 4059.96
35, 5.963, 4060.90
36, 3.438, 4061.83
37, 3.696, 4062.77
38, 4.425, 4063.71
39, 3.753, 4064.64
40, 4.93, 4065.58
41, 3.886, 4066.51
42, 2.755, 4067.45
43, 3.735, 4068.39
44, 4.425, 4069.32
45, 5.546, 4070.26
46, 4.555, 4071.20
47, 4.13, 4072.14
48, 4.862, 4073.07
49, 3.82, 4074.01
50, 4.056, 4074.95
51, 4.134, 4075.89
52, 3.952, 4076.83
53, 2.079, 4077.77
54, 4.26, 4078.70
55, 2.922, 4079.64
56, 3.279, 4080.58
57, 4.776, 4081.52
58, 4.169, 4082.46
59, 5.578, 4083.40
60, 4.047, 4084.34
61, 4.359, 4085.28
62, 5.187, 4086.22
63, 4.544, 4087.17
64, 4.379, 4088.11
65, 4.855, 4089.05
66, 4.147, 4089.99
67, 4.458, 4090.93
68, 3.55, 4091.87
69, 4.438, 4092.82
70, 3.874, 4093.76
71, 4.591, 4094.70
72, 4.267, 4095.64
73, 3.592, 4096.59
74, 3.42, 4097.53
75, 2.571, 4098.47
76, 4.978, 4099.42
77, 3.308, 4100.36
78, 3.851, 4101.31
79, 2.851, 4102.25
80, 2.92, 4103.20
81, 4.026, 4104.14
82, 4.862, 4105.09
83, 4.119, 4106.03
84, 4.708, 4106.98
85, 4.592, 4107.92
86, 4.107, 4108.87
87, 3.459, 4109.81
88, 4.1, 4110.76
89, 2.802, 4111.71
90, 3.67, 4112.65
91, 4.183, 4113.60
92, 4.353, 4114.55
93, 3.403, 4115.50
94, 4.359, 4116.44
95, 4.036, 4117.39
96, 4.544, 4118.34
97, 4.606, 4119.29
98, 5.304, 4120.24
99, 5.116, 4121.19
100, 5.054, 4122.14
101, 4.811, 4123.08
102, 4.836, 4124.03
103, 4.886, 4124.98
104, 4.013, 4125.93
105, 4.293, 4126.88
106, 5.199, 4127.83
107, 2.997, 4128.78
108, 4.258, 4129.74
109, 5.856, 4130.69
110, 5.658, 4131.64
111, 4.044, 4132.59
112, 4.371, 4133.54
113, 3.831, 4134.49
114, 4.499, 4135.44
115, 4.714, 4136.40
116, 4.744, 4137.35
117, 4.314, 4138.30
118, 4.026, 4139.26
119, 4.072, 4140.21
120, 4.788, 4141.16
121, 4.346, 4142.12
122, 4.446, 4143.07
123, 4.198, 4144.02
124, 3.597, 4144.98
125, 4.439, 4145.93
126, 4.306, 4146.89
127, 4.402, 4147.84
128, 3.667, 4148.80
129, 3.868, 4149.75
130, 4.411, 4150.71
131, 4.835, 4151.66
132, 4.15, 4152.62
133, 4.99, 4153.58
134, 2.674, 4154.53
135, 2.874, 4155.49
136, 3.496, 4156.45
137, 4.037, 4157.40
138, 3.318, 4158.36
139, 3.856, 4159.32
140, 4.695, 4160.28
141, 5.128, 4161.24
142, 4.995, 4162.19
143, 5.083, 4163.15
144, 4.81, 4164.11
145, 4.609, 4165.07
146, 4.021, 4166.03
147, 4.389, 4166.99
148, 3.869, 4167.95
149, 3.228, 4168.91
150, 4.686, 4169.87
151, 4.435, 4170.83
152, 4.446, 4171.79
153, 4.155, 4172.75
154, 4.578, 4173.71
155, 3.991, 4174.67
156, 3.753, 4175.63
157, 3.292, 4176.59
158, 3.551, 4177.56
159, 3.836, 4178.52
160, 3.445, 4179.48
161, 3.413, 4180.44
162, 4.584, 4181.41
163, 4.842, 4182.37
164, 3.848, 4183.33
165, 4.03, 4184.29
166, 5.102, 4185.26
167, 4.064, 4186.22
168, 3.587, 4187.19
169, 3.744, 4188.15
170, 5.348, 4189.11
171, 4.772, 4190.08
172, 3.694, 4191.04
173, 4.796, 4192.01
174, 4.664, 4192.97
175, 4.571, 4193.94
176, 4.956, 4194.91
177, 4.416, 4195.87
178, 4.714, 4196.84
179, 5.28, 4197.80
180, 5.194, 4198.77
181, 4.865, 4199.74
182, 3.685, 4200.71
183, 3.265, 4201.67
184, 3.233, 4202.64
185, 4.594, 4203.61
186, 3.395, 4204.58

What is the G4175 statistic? 4184.29 Ang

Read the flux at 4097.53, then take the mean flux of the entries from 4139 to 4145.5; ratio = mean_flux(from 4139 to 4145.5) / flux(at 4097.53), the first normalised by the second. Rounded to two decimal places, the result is 1.23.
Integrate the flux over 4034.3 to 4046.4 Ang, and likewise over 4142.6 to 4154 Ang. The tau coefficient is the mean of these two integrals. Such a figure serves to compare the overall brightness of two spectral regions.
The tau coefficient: 50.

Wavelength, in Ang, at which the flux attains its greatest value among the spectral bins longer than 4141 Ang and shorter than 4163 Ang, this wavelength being 4161.24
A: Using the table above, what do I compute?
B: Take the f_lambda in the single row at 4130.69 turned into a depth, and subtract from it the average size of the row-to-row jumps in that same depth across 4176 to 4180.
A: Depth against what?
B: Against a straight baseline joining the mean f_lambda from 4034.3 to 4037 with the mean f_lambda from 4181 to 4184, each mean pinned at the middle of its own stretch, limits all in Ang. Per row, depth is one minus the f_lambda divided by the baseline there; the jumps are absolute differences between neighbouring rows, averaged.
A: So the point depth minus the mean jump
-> -0.5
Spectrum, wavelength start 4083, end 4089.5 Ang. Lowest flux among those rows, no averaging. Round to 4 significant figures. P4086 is 4.047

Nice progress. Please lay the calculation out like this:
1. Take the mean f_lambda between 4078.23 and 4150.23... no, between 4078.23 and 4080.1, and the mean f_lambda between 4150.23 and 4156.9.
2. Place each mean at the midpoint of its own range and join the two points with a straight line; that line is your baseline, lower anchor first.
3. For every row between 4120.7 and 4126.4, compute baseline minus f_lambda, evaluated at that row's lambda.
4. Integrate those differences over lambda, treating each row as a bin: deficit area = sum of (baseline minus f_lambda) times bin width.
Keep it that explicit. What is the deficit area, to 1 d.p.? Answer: -5.7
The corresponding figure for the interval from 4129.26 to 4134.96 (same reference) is -4.8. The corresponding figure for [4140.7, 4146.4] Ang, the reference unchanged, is -2.4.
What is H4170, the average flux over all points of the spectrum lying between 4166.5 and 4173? 4.17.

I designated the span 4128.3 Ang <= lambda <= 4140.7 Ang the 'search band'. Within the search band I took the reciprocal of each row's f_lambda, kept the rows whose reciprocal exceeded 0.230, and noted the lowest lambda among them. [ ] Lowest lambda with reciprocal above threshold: 4128.78 Ang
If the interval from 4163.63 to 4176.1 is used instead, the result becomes 4166.03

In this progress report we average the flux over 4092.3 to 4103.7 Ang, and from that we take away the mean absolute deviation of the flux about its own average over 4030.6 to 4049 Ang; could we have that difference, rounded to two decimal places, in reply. 3.10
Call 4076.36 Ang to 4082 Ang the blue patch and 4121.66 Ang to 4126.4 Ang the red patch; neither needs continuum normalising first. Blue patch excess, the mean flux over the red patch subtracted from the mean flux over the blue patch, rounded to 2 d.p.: -1.18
